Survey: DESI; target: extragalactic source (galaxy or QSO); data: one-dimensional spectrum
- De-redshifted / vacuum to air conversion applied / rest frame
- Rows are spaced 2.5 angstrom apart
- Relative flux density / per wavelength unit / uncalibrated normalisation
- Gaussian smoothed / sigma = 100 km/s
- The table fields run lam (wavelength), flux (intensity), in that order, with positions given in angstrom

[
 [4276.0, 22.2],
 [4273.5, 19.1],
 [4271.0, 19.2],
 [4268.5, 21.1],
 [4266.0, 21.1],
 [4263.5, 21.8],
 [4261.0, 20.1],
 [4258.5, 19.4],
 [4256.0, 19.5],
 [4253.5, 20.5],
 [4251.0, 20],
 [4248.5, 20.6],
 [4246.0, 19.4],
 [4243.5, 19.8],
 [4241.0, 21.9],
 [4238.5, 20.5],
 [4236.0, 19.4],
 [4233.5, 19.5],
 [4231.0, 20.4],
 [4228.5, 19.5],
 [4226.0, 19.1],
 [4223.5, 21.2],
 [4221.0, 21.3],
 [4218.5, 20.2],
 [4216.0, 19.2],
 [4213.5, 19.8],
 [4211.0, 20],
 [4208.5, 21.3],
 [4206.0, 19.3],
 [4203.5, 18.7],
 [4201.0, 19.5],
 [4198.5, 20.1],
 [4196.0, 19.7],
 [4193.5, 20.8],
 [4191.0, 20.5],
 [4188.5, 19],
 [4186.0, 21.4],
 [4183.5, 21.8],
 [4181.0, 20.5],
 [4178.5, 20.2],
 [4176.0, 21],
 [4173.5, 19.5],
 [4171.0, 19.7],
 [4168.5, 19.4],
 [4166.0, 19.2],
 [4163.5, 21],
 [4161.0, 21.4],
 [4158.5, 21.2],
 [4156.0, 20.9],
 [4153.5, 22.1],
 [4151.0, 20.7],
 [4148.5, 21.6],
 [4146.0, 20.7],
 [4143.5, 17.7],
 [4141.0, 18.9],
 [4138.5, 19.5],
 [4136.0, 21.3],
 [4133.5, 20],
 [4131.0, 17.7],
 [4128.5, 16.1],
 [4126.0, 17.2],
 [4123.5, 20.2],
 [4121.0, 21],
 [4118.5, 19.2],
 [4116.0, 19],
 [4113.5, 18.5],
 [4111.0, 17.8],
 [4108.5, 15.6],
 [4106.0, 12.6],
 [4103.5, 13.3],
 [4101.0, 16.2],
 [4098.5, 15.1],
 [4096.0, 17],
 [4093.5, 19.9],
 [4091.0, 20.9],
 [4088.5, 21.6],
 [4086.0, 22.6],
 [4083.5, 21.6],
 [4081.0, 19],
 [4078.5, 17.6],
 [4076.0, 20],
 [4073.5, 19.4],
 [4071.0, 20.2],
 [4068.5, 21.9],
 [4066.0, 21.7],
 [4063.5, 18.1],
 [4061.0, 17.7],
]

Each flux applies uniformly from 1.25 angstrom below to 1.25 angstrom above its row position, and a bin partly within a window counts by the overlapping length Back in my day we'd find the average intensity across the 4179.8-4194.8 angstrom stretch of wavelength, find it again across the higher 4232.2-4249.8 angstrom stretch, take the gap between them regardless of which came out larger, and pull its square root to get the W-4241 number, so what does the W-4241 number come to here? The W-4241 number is 0.71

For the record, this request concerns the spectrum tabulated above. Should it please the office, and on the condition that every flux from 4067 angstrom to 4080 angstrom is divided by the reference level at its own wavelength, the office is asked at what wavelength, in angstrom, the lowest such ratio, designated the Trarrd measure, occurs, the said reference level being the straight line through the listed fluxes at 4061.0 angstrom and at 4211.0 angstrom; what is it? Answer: 4078.5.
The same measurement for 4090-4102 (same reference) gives 4098.5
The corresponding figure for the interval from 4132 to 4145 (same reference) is 4143.5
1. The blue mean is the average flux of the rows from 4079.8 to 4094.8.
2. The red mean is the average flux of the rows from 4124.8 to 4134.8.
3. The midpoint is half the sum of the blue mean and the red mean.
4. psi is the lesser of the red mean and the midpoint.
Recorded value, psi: 17.8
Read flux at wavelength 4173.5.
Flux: 19.5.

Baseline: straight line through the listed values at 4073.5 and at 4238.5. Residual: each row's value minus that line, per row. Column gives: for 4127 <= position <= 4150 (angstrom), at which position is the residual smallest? 4128.5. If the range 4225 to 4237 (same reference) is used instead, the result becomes 4226.0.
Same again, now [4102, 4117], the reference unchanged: 4106.0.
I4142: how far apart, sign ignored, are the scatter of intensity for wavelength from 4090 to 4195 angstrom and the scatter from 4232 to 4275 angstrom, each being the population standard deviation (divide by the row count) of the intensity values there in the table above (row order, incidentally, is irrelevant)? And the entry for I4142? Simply 1.4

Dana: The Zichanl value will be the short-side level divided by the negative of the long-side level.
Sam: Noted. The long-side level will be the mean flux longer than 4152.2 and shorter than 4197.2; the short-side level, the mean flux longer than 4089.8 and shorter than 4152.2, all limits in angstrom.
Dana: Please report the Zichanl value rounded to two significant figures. -0.89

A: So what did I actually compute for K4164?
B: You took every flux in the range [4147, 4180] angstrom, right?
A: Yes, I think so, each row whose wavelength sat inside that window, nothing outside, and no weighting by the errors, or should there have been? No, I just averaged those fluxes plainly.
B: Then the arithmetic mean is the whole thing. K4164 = 20.6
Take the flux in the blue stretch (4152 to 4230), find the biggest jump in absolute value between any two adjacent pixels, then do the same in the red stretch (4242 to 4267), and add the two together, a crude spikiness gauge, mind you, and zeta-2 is 4.10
